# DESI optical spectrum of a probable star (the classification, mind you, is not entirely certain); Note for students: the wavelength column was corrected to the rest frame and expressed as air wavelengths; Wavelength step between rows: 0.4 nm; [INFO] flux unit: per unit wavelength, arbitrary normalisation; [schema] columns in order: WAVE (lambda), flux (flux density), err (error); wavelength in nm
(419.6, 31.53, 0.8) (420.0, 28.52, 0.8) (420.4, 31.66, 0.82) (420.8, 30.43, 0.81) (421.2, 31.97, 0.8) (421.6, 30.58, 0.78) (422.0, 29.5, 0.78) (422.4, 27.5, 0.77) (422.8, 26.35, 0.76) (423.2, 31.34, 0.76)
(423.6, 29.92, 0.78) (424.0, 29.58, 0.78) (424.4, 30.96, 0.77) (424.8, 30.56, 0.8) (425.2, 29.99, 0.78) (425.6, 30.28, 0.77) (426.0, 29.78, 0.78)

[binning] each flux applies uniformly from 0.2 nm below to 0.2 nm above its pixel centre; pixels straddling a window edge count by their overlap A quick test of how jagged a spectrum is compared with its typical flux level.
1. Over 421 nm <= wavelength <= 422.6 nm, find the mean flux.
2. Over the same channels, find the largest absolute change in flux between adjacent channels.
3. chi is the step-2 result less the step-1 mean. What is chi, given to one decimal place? -27.9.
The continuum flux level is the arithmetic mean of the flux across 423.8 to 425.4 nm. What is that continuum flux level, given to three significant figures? 30.3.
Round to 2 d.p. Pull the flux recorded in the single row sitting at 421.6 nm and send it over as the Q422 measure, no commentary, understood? 30.58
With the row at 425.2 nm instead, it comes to 29.99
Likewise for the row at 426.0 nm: 29.78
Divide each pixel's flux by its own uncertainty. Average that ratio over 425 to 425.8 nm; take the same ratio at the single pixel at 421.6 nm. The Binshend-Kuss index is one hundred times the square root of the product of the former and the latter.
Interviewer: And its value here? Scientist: 3905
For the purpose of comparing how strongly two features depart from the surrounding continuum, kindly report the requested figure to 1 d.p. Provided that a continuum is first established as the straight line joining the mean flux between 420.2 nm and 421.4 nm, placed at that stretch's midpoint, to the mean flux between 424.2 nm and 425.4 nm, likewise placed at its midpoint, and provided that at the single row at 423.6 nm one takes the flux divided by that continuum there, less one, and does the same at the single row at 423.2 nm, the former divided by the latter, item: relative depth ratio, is -1.7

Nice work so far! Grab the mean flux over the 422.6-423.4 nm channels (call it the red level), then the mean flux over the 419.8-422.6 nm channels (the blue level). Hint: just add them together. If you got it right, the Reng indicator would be 58.9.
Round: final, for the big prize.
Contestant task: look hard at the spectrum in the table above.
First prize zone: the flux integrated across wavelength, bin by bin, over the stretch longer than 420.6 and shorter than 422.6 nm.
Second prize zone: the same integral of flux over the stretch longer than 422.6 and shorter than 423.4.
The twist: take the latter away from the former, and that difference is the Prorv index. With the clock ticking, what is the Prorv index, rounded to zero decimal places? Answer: 37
